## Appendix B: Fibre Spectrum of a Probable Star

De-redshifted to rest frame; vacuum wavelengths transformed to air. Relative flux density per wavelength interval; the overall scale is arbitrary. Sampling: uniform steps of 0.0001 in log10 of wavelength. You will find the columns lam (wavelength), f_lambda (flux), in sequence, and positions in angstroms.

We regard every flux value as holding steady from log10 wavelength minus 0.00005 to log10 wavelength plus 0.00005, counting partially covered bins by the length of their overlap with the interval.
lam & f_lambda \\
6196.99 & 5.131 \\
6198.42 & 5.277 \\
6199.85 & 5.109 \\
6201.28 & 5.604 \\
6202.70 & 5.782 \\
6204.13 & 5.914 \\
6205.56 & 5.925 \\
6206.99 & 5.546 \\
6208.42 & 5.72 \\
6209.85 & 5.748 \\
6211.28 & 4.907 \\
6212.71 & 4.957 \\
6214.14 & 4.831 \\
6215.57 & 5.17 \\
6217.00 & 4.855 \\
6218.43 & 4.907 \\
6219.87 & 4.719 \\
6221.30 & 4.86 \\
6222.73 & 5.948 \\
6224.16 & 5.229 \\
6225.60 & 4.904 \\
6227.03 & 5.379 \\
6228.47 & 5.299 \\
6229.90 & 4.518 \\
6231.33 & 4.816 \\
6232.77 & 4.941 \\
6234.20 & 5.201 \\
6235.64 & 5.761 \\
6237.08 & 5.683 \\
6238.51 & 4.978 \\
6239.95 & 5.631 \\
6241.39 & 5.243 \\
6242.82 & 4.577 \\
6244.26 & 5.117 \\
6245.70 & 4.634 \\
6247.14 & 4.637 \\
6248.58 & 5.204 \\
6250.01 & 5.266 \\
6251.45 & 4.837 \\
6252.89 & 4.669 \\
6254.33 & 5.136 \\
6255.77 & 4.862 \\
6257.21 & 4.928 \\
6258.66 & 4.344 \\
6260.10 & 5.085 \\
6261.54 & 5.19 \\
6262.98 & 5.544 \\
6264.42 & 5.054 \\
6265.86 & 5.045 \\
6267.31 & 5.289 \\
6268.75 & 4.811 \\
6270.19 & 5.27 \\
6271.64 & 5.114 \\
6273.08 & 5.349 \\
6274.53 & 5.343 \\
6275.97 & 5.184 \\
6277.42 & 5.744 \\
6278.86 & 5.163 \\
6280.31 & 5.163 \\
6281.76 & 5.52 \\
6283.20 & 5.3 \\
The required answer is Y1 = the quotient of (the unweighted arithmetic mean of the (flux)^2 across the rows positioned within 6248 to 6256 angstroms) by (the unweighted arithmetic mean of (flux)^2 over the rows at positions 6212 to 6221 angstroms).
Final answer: 1.04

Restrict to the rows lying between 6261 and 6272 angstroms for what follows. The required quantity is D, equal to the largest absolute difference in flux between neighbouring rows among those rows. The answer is 0.49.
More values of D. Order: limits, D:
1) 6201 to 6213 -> 0.84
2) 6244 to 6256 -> 0.57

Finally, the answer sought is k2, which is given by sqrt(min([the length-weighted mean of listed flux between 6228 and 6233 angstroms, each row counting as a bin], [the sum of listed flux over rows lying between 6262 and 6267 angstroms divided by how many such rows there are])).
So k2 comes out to 2.21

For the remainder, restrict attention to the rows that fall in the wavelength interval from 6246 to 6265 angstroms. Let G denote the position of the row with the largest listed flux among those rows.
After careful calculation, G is 6262.98 angstroms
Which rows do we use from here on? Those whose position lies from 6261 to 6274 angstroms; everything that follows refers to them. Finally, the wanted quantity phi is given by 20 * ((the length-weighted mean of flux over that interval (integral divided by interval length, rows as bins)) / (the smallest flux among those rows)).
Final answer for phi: 21.56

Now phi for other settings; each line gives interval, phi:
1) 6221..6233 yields 22.64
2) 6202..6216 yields 22.58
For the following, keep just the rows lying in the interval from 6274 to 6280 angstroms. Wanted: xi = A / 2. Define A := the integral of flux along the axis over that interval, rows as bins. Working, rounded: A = 32.1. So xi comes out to 16.0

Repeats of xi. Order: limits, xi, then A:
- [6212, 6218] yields 14.9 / 29.7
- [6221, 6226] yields 13.2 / 26.4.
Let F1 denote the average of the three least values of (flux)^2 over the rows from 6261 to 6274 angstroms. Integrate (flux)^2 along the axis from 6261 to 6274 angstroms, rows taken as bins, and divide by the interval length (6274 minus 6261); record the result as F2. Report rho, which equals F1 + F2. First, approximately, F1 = 24.7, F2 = 26.9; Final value 52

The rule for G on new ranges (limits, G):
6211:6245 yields 6222.73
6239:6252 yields 6239.95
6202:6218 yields 6205.56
